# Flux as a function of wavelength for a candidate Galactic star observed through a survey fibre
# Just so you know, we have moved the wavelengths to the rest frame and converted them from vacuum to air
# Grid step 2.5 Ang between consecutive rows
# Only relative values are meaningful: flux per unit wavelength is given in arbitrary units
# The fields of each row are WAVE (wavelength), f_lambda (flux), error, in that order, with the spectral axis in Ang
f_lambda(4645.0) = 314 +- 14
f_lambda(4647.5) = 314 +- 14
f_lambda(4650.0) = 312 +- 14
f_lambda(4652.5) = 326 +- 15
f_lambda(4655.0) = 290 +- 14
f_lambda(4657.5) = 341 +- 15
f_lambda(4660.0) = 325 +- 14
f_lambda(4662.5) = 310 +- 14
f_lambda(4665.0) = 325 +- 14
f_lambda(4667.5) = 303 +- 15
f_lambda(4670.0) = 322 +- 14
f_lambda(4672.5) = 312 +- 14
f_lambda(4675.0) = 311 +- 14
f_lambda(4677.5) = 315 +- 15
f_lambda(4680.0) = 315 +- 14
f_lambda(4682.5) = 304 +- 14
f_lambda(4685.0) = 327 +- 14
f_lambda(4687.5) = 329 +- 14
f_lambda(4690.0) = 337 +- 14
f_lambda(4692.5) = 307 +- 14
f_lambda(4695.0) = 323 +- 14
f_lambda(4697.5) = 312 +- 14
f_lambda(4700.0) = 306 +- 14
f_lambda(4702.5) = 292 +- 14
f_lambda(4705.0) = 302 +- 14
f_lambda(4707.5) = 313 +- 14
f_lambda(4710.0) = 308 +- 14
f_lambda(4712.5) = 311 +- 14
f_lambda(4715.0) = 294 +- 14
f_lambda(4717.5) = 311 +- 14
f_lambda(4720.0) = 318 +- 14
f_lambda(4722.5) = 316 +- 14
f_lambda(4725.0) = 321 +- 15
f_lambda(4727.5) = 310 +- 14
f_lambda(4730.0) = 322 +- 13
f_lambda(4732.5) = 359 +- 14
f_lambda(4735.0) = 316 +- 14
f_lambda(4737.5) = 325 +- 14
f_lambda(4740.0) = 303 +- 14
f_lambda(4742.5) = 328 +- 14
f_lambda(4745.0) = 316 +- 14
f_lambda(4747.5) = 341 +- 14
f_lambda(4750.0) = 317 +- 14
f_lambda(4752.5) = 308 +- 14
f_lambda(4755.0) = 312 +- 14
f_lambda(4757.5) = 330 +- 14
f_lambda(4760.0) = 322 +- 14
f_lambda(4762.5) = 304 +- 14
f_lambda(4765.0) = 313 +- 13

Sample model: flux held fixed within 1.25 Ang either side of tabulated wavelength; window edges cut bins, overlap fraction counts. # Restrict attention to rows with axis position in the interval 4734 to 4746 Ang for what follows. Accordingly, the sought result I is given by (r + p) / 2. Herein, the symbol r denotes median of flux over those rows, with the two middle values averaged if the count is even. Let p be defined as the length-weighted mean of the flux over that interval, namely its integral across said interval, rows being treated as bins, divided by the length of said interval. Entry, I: 317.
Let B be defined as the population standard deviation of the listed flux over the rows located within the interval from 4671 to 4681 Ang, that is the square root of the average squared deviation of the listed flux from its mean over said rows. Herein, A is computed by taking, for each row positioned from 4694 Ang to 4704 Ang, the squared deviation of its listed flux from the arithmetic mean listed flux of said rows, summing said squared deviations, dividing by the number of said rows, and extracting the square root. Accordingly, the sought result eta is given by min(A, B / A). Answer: 0.2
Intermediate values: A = 11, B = 2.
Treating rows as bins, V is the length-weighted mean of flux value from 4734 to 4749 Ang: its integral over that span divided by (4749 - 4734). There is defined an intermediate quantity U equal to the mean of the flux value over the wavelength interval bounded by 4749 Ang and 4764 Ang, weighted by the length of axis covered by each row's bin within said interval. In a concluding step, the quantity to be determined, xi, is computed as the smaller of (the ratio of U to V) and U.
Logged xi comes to 0.98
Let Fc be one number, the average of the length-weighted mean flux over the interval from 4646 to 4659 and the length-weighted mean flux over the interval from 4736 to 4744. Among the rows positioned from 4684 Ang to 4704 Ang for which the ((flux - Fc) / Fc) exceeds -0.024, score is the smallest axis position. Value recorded 4685.0 Ang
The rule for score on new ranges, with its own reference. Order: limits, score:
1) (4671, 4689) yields 4672.5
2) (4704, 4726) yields 4707.5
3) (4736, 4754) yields 4737.5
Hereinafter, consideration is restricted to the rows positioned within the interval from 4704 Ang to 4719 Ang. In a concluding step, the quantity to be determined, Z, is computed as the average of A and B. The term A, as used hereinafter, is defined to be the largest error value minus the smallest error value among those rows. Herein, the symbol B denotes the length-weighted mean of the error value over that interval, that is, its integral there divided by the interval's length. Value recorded 7.0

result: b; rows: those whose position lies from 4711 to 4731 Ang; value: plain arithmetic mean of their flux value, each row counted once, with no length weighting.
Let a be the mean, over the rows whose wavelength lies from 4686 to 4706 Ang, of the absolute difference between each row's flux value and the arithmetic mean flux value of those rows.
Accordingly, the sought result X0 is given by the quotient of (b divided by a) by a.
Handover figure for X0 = 2.1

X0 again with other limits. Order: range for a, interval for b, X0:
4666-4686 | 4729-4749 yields 8.7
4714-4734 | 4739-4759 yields 2.5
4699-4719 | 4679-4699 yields 7.6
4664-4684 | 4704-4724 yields 9.0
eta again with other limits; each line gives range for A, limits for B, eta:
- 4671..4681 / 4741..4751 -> 1.8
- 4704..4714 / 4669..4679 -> 1.0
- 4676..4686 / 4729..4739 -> 2.1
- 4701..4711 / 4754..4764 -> 1.3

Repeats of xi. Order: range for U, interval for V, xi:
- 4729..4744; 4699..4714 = 1.07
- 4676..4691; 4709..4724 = 1.04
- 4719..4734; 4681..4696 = 1.01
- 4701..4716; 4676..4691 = 0.95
